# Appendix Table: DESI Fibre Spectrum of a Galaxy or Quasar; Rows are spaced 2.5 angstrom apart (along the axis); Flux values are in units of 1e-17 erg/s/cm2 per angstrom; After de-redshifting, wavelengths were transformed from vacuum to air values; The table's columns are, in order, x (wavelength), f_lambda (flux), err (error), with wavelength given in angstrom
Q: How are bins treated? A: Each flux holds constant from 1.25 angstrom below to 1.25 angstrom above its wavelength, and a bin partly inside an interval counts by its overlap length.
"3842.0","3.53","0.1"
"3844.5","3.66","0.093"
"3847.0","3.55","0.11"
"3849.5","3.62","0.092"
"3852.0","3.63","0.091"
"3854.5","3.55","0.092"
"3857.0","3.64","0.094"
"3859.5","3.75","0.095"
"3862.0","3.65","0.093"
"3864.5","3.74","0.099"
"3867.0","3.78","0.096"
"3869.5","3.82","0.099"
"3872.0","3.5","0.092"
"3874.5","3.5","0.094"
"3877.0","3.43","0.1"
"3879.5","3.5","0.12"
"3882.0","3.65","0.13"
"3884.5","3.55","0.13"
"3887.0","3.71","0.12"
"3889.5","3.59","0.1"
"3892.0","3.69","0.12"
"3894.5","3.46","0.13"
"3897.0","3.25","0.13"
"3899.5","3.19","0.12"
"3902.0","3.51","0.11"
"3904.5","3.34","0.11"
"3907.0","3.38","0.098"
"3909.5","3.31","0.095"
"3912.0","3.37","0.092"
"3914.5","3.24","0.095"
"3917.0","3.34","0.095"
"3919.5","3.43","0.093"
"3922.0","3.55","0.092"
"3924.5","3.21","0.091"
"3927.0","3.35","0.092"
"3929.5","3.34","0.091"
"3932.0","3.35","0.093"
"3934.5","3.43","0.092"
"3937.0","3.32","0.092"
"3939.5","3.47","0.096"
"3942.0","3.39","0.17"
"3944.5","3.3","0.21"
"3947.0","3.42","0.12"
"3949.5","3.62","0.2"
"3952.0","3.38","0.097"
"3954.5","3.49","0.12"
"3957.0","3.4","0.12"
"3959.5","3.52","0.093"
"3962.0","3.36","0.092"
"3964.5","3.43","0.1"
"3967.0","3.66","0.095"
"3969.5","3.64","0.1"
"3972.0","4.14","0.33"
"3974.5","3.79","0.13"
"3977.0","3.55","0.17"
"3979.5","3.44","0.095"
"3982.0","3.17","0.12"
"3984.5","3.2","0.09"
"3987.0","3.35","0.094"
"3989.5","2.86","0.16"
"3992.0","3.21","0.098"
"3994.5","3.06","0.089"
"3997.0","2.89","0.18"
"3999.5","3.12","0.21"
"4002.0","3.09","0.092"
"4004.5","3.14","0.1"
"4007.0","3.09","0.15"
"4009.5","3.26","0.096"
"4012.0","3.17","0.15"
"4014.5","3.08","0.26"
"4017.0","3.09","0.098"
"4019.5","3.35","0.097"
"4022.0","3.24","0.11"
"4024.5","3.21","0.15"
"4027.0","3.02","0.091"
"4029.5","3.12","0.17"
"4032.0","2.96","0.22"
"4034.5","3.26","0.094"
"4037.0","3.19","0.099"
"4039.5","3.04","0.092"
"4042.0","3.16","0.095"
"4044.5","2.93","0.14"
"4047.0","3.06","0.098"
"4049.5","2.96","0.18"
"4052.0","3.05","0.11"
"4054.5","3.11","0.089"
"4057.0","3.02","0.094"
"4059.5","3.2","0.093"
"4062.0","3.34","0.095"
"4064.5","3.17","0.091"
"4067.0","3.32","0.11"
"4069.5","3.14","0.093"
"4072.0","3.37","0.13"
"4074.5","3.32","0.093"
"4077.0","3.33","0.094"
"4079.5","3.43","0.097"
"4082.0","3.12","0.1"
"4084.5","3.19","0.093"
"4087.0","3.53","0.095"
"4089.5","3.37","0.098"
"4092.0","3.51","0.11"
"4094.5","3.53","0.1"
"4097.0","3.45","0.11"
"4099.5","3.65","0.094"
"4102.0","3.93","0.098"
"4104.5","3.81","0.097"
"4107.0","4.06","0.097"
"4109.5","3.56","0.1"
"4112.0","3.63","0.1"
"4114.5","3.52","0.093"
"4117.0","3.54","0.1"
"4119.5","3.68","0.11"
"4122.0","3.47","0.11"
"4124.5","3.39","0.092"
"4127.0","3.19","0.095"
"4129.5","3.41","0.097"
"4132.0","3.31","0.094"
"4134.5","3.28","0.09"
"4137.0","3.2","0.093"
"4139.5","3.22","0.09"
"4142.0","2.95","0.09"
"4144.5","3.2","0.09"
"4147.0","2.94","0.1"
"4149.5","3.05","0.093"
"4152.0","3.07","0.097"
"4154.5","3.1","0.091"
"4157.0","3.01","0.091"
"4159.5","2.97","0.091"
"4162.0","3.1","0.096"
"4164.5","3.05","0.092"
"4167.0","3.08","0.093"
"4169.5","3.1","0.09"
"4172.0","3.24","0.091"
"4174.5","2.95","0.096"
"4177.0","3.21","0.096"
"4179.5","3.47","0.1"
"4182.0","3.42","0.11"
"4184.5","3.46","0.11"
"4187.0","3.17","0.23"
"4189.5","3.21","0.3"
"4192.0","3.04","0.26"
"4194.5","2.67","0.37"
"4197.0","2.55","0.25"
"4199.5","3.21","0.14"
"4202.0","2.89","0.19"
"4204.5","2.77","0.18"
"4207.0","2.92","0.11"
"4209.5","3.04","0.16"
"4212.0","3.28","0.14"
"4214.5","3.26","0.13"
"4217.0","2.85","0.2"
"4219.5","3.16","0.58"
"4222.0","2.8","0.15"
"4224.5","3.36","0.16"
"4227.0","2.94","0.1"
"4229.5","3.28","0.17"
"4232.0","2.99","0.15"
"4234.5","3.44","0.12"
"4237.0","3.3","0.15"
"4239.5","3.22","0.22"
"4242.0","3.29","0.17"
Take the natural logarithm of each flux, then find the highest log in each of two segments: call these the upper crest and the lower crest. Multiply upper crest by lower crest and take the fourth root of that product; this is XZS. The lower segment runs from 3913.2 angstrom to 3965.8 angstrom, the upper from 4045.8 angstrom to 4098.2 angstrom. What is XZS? 1.13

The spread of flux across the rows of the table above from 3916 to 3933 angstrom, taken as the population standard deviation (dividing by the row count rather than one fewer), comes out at 0.10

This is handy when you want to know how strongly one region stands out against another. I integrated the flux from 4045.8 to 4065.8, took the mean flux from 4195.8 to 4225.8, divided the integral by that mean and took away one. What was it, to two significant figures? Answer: 20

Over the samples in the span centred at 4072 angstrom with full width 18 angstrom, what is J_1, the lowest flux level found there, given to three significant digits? 3.14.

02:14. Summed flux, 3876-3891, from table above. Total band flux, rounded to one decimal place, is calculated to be 21.4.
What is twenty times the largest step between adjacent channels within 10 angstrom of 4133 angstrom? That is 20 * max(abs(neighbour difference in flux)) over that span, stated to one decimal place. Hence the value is 5.4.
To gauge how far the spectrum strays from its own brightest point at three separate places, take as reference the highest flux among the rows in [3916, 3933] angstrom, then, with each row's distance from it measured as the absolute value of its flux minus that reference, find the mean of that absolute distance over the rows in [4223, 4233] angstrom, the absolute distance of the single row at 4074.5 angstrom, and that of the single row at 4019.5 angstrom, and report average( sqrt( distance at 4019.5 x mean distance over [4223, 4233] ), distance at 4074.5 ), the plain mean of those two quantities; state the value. 0.26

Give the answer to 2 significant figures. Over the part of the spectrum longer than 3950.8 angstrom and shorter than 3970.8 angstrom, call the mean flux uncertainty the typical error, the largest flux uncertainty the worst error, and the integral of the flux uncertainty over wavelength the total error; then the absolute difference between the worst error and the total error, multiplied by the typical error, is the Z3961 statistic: 0.20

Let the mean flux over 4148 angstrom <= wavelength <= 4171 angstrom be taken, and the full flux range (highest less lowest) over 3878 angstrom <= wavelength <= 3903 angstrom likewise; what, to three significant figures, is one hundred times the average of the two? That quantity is 179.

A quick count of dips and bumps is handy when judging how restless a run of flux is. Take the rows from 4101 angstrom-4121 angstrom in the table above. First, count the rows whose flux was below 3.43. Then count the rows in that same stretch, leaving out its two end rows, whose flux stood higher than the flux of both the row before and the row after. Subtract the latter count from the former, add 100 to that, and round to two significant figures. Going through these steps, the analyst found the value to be 98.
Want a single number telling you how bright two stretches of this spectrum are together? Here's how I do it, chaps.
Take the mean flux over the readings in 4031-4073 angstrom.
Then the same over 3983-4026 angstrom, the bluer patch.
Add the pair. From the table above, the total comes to 6.3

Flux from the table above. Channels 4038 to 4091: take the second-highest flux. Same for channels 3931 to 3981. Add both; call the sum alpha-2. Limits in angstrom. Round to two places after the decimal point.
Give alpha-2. 7.22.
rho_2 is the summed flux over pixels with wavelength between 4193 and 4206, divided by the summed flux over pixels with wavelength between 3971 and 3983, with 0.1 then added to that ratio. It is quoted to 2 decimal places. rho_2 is 0.88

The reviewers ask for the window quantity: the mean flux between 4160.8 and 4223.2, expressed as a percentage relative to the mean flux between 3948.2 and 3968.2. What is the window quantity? 88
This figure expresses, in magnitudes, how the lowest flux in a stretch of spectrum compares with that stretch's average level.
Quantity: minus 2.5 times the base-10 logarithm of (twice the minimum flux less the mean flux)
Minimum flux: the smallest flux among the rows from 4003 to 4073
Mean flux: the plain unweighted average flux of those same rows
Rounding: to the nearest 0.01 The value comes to -1.08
